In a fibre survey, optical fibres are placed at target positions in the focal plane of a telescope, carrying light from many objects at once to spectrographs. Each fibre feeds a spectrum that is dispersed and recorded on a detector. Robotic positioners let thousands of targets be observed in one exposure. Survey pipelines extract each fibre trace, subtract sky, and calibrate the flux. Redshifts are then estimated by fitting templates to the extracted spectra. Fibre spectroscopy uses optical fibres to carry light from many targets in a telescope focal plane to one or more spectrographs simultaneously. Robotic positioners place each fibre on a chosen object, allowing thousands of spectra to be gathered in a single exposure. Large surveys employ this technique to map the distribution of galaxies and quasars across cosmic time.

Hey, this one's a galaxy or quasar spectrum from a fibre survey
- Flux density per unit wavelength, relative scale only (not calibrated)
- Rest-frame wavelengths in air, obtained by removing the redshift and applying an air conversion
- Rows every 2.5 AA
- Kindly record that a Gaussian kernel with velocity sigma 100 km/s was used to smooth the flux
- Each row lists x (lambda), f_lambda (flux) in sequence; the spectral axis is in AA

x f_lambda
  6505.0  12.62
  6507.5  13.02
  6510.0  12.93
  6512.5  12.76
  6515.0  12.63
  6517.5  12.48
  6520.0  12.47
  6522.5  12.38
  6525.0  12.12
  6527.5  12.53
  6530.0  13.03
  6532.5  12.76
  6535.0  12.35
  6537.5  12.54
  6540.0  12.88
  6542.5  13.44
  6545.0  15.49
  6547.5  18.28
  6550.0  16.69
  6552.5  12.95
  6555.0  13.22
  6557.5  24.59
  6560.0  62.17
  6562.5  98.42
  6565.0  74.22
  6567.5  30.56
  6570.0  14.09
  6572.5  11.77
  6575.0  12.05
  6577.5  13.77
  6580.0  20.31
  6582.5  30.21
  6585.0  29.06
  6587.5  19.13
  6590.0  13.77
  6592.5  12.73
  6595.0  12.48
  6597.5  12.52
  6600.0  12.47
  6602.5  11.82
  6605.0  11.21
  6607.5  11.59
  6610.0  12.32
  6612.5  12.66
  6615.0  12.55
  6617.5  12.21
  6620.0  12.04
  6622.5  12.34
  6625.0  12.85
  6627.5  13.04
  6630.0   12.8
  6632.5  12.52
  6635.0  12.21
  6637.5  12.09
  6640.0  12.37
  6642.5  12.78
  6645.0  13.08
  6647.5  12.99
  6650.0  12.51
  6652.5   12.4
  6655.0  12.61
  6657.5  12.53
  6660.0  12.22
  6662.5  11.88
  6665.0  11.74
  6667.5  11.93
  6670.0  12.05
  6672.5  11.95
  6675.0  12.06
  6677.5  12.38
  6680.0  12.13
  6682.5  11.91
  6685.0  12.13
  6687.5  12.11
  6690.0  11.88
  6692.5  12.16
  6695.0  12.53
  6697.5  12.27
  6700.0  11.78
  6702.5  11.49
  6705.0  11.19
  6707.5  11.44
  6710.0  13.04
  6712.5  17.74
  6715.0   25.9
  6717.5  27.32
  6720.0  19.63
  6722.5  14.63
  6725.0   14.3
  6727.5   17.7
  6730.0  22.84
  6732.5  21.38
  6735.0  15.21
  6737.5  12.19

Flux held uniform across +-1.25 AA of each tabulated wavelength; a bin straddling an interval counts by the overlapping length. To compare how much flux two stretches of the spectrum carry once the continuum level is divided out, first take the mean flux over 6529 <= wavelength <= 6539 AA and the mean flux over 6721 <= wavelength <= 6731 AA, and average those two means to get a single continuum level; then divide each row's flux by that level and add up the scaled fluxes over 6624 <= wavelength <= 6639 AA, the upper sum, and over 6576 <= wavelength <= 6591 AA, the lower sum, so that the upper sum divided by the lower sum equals 0.60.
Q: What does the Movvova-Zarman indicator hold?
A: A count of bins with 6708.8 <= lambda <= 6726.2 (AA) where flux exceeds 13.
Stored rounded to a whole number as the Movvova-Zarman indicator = 7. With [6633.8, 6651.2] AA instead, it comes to 1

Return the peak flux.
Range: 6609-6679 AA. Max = 13.08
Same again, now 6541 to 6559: 24.59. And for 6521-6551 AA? 18.28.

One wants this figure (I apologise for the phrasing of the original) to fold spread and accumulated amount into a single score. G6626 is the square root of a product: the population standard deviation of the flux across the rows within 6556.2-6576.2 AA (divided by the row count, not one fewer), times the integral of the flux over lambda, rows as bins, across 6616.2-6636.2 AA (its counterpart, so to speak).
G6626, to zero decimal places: 88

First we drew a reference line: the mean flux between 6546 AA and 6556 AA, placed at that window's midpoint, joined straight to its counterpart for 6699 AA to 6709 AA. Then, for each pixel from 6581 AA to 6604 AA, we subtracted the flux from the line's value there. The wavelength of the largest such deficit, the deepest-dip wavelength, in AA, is 6602.5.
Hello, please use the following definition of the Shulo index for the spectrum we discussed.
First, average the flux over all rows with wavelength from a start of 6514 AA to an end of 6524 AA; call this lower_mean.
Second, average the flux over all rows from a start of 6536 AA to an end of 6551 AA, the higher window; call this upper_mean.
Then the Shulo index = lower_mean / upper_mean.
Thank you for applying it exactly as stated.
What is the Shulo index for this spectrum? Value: 0.84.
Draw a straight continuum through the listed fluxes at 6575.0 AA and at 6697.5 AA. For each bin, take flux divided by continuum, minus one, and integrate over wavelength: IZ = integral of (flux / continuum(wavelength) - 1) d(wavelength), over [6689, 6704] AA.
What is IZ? 0 AA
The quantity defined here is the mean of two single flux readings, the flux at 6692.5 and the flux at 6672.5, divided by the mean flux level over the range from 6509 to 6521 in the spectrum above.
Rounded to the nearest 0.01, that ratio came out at 0.95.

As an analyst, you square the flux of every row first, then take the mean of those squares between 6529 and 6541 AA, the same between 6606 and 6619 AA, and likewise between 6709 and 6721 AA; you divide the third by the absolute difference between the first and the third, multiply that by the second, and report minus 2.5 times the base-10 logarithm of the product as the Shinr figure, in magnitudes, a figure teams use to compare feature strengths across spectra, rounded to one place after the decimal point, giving -5.9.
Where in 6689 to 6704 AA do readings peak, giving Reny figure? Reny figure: 6695.0 AA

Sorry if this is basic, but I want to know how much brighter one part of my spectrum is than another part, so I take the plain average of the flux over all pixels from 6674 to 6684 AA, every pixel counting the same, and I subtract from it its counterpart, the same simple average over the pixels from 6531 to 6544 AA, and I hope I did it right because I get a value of -1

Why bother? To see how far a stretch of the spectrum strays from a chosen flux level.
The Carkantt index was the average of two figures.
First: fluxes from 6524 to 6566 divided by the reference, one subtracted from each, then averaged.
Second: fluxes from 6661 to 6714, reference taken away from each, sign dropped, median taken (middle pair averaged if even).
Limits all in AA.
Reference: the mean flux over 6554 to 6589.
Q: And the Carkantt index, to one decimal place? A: 10.1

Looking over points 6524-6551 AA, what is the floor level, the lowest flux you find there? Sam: 12.12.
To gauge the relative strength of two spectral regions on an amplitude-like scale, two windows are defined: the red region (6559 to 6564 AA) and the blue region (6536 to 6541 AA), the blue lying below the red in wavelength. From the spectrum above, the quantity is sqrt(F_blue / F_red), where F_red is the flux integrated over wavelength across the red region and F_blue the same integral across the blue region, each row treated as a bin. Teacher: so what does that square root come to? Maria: 0.40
